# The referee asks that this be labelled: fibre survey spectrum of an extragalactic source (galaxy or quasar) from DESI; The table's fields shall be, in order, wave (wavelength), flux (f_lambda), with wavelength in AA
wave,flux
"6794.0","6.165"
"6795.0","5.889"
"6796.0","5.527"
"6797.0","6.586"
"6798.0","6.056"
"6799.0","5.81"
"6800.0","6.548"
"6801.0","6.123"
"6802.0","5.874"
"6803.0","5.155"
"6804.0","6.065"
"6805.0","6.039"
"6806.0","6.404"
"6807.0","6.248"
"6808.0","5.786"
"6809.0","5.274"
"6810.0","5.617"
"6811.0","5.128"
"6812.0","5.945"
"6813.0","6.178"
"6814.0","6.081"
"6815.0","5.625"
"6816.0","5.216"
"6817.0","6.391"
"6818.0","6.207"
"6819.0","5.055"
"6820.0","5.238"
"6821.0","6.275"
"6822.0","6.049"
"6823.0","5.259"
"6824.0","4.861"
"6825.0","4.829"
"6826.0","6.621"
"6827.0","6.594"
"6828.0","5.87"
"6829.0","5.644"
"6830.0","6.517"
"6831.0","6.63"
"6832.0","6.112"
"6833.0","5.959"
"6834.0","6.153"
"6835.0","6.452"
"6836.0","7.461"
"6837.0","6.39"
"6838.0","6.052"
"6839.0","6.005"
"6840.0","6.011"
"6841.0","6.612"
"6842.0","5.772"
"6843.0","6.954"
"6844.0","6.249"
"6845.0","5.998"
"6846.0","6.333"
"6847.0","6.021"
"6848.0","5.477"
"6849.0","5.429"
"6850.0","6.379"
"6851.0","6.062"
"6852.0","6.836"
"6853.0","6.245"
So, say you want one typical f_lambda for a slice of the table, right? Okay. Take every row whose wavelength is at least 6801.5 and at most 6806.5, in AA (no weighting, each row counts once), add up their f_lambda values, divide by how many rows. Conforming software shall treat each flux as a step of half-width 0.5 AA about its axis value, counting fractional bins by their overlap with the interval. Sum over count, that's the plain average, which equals 5.9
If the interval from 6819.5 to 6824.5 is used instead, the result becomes 5.5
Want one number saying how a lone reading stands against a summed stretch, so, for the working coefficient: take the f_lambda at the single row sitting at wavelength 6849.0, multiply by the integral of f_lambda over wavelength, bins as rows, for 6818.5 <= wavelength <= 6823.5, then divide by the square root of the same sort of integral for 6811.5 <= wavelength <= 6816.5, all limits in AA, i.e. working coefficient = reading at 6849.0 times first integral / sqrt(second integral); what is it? 28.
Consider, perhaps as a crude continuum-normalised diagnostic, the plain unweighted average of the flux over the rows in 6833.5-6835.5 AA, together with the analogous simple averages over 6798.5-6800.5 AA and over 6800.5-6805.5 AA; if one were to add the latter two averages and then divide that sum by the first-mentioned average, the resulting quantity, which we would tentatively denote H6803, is 1.91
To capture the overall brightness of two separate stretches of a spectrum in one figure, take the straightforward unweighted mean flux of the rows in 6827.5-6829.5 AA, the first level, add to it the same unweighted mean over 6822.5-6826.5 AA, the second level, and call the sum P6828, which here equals 11.1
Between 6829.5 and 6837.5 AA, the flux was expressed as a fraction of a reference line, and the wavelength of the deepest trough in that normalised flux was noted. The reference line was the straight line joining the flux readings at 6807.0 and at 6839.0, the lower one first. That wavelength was 6833.0 AA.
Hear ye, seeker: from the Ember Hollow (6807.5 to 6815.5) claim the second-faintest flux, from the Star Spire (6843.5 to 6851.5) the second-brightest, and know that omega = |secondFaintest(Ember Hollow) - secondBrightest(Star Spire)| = 1.06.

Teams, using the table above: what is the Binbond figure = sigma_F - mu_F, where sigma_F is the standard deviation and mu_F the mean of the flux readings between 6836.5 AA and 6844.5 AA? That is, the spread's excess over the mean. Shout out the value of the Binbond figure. -5.9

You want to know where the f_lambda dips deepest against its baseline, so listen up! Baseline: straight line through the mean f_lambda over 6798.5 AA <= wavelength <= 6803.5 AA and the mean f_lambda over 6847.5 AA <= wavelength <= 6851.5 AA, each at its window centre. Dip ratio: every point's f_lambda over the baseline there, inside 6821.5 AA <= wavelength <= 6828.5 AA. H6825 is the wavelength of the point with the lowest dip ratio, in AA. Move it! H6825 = 6825.0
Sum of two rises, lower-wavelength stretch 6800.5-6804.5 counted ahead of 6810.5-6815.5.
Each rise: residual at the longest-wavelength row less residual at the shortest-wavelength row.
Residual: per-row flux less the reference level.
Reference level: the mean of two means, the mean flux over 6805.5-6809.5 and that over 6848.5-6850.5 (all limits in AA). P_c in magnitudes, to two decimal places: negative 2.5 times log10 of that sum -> 0.89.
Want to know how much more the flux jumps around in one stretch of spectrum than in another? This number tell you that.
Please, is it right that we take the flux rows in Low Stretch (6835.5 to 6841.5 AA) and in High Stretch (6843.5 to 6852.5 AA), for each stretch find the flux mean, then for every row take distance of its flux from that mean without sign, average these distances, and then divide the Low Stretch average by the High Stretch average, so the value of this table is 1.3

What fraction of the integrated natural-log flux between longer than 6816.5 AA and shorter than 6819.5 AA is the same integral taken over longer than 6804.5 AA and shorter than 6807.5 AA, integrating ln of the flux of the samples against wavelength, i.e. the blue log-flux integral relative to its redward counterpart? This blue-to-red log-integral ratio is 1.04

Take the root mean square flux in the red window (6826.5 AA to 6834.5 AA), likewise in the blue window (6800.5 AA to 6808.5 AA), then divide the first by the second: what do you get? 1.04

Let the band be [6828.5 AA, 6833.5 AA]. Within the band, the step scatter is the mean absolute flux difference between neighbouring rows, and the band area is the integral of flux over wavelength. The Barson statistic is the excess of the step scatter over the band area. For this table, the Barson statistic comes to -30.4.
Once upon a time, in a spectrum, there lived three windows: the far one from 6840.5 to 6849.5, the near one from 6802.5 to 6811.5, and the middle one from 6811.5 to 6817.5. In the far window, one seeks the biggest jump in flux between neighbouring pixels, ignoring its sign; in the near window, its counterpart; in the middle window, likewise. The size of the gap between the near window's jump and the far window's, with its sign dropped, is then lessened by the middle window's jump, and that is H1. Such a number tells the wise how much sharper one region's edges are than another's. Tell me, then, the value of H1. -0.9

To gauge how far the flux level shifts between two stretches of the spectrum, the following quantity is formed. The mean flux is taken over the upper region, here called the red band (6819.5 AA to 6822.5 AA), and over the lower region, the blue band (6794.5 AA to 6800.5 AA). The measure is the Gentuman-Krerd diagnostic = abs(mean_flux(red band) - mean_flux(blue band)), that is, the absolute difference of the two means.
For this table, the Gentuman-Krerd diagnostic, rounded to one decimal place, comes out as 0.2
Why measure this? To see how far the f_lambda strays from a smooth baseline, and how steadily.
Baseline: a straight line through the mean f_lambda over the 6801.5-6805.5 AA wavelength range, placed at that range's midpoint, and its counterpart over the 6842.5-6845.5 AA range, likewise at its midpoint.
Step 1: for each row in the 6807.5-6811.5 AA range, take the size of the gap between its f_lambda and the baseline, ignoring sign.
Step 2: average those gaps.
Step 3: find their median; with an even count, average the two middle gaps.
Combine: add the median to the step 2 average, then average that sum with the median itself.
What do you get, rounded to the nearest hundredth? 0.64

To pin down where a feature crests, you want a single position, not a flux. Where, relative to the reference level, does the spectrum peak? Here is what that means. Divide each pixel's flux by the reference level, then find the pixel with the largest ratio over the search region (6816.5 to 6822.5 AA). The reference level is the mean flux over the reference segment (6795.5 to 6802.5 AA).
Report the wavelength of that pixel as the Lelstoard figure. 6817.0 AA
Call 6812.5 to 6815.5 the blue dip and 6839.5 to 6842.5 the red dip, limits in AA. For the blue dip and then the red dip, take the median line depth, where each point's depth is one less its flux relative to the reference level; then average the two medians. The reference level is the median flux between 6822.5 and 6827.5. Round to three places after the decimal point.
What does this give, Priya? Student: -0.150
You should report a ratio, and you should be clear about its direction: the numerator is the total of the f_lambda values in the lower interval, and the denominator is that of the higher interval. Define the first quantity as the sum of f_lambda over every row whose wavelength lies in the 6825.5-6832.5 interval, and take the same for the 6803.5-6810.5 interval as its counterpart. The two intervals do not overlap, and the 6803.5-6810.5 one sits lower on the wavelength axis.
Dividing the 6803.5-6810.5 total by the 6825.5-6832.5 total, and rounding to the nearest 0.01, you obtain 0.94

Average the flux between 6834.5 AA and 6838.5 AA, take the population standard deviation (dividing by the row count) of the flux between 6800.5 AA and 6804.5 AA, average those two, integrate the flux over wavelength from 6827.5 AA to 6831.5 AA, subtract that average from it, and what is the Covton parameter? 21.2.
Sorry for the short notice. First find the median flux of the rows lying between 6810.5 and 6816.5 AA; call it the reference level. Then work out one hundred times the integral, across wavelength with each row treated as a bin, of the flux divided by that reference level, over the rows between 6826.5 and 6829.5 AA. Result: 313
